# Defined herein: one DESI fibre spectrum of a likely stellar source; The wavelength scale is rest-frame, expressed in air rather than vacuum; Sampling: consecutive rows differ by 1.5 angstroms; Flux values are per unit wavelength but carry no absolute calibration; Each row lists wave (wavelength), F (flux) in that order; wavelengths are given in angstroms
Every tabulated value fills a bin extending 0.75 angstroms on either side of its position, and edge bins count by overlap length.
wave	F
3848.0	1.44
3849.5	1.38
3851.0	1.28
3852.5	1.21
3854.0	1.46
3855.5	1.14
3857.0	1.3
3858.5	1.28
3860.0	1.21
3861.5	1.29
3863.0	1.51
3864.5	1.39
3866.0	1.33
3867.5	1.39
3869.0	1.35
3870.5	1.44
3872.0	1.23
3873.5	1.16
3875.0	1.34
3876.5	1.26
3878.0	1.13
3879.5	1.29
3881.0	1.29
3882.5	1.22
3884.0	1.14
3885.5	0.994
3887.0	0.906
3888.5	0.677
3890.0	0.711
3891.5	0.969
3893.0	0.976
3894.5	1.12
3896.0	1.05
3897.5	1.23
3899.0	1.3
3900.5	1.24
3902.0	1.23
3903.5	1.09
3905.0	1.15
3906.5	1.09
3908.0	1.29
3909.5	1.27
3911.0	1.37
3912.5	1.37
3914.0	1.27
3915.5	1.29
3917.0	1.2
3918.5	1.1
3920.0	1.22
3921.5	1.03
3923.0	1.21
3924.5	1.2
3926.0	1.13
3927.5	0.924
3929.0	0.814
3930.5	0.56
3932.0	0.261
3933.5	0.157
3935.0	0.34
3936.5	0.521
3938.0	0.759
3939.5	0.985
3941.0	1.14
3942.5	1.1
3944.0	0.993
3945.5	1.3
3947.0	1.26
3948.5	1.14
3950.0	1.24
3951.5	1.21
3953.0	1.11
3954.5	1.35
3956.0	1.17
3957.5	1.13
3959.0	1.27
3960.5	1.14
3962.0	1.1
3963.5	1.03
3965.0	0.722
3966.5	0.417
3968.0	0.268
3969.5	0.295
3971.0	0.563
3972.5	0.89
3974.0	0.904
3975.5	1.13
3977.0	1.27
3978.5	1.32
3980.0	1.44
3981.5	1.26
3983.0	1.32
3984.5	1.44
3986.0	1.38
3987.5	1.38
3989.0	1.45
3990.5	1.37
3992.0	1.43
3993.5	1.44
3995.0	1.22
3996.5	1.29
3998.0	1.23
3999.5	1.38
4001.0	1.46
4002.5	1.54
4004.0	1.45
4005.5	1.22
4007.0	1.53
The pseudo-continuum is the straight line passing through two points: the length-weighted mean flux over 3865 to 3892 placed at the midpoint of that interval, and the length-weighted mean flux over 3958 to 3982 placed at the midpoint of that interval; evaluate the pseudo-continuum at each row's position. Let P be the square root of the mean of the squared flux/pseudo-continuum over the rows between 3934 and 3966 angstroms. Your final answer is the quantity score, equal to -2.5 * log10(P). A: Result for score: -0.1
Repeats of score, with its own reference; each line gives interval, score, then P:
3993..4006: -0.5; 1.58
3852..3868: -0.1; 1.10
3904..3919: -0.2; 1.15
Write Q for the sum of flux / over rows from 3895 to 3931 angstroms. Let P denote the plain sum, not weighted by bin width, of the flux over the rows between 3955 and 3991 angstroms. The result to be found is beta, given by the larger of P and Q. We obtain 27.6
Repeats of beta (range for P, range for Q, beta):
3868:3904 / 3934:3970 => 27.3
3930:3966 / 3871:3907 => 26.8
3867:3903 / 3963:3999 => 27.6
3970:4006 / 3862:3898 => 30.8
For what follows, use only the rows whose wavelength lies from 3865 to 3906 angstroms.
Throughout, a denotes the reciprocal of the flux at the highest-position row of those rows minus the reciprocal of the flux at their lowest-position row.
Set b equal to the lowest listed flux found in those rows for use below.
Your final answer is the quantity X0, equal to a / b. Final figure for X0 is 0.2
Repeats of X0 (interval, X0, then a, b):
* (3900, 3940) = 1.3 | 0.21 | 0.157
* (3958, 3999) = 0.1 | 0.03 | 0.268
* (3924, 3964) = 0.9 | 0.14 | 0.157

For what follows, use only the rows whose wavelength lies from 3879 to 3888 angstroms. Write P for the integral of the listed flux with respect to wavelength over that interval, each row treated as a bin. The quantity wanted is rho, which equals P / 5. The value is 2.0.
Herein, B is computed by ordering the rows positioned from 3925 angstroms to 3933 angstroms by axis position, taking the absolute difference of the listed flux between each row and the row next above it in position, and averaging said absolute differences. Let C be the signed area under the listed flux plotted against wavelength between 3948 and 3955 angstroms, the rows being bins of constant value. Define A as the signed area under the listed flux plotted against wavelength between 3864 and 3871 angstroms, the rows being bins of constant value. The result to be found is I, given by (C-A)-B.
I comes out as -1.4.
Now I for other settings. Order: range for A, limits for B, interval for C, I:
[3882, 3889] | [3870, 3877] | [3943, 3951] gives 2.4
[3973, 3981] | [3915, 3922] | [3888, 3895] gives -3.5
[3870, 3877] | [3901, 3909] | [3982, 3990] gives 2.0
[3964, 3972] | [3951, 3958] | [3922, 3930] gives 4.3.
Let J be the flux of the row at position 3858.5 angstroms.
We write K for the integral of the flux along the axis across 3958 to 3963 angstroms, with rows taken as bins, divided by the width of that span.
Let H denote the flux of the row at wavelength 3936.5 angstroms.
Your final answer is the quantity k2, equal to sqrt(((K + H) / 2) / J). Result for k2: 0.81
